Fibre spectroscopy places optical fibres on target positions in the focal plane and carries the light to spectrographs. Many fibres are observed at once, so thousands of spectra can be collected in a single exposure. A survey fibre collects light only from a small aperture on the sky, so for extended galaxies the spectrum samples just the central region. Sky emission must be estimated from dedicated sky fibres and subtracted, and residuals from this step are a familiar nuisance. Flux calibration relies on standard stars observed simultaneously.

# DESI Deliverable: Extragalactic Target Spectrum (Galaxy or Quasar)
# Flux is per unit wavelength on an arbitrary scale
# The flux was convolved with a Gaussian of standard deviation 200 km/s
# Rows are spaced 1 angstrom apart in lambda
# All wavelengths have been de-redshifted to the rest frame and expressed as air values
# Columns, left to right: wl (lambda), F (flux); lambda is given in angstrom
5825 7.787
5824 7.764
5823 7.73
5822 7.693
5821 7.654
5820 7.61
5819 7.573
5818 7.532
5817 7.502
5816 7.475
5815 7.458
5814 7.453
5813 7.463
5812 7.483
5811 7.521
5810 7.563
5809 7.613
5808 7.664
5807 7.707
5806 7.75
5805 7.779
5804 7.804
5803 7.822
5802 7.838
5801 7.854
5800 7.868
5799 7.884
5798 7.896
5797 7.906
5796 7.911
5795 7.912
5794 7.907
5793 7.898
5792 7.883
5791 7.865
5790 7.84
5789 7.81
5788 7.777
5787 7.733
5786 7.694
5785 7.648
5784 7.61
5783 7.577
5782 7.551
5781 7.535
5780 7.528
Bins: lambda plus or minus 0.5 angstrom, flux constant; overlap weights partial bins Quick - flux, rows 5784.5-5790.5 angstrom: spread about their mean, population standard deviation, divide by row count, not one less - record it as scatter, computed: 0.066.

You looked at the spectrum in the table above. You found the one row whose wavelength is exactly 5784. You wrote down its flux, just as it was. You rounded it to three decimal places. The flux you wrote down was 7.610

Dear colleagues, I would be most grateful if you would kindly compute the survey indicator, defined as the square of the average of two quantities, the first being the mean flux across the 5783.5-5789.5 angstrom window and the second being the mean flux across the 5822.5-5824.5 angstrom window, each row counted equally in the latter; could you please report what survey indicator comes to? 59.7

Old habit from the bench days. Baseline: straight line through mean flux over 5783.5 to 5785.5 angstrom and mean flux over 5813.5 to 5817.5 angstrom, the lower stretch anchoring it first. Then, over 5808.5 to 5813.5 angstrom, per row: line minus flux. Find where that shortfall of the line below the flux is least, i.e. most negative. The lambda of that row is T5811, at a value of 5809 angstrom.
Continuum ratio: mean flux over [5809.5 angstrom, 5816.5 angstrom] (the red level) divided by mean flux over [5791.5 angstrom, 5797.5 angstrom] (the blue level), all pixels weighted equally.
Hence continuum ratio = 0.948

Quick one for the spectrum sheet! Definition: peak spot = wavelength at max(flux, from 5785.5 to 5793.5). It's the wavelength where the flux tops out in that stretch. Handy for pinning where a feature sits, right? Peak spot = 5793 angstrom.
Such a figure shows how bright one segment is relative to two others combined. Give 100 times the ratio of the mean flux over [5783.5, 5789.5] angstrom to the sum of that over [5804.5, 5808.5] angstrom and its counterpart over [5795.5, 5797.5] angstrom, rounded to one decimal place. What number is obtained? 49.3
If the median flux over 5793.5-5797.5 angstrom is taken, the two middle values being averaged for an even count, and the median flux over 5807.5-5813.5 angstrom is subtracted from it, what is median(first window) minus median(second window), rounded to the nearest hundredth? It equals 0.37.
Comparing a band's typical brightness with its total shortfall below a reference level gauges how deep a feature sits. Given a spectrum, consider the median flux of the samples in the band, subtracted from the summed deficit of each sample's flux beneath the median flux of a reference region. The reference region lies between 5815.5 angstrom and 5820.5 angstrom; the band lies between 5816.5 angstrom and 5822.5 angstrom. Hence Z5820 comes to -8.0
